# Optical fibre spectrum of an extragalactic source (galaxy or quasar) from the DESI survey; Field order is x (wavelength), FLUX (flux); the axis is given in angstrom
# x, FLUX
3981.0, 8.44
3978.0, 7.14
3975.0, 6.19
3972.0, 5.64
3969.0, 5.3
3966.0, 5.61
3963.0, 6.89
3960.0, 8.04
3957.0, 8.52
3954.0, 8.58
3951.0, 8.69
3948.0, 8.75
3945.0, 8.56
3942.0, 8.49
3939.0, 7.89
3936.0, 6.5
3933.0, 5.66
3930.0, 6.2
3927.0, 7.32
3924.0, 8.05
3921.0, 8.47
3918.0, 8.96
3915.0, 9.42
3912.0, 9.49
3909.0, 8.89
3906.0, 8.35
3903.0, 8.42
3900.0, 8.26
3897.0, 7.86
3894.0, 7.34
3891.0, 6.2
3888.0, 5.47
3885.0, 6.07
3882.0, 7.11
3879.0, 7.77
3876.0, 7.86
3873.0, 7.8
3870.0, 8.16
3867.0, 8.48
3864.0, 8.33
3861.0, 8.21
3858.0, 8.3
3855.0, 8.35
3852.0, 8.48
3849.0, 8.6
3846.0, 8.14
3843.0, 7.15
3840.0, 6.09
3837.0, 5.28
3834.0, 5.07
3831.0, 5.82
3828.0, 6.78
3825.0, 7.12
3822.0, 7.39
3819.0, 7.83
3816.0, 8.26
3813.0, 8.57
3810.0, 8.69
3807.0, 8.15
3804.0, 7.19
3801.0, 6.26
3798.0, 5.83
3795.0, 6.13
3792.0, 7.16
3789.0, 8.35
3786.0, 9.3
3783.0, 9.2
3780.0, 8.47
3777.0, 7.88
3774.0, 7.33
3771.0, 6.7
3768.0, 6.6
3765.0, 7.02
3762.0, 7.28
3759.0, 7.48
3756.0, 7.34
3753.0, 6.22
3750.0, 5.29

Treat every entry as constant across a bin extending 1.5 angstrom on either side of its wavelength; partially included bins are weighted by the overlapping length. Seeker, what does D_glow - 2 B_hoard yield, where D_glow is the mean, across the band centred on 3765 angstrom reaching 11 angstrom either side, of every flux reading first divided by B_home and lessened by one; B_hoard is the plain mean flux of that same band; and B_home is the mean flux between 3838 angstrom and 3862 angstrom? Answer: -14.3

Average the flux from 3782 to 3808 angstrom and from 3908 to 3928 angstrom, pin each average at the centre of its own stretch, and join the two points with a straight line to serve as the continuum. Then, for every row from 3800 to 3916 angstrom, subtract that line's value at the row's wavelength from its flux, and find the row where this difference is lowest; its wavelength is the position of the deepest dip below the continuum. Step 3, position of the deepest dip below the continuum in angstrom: 3888.0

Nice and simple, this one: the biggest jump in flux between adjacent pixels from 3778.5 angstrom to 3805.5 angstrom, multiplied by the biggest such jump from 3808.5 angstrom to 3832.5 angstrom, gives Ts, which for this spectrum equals 1.1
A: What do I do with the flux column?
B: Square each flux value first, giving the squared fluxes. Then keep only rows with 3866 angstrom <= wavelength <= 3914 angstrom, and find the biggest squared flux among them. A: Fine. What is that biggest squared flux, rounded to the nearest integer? 90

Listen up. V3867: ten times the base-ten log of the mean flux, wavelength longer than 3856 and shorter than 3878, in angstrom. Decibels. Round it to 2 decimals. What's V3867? 9.12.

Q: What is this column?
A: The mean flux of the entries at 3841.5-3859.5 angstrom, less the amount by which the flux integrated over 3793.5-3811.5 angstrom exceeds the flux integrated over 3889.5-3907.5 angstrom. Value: 21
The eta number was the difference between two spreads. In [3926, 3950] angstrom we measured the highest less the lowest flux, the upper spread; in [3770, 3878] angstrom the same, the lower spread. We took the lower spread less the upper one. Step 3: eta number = 1.1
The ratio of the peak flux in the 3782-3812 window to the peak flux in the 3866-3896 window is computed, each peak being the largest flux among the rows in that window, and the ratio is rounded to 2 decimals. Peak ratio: 1.10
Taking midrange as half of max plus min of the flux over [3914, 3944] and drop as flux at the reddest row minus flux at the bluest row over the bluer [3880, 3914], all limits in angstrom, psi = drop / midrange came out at 0.32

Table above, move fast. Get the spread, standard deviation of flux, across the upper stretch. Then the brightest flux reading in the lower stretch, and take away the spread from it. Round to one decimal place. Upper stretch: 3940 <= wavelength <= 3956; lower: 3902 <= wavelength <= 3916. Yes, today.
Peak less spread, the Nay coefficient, 9.4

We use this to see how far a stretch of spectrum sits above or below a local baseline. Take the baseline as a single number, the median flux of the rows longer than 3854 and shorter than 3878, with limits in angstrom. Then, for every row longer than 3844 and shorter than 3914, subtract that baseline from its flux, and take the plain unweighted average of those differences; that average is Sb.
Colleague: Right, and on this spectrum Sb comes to -0.34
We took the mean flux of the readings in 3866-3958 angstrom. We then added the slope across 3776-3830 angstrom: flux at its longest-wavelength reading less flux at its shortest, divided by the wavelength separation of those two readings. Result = 7.8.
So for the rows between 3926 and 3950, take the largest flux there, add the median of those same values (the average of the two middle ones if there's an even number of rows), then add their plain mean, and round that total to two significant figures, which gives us 24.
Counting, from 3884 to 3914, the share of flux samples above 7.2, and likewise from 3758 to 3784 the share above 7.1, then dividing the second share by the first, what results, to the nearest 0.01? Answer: 0.95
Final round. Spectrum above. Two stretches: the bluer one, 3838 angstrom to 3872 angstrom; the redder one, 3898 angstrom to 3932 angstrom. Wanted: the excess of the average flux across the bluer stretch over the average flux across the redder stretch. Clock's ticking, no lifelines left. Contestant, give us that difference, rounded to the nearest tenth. -0.3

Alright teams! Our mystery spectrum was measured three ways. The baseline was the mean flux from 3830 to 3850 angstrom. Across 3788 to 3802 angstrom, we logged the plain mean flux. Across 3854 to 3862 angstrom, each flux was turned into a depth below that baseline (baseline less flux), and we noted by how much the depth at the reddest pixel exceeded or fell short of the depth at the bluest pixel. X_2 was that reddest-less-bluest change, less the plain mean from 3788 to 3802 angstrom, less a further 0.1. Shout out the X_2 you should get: -6.7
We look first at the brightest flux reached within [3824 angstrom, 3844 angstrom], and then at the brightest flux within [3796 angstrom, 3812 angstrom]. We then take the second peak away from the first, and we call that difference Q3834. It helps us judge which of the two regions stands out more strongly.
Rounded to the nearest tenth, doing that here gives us -1.5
